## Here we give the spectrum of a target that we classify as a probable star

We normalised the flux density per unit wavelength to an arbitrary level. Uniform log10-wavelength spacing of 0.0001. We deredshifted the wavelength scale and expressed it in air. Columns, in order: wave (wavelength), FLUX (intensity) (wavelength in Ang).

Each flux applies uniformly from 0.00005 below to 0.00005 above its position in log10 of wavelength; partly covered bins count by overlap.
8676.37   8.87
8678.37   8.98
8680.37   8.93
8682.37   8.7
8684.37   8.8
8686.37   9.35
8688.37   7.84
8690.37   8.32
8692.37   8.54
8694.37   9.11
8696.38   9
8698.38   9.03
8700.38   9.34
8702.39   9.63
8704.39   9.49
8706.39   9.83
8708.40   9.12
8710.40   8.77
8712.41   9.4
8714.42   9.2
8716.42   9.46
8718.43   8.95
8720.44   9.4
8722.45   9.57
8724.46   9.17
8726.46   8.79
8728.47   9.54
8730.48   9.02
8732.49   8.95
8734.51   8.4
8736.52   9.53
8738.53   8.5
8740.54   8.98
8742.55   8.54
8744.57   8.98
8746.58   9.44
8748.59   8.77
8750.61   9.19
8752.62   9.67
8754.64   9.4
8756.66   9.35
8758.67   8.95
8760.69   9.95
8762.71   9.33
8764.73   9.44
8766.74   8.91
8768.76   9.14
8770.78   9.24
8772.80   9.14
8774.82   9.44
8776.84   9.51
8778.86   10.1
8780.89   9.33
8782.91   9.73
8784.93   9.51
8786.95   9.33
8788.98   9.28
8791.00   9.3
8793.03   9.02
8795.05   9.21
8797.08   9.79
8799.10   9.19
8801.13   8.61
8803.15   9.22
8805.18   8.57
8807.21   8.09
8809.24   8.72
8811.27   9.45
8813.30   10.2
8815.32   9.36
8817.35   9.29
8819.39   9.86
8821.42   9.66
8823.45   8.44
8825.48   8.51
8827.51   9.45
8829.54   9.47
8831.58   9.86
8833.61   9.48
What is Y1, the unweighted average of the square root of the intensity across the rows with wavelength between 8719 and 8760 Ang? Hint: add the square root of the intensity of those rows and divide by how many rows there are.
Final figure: 3.017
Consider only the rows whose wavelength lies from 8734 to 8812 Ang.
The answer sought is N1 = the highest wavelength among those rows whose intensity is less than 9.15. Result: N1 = 8809.24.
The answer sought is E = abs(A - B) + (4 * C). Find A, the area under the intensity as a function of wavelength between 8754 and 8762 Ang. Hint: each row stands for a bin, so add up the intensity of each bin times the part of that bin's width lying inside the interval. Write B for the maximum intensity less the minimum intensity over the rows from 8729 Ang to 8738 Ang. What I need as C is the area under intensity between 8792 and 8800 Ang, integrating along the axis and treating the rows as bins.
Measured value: 372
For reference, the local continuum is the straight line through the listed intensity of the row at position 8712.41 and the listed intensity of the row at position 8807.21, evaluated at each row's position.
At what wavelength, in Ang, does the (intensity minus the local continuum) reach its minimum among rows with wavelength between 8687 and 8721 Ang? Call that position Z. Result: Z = 8688.37 Ang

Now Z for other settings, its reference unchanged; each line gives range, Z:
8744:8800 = 8748.59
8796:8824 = 8807.21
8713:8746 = 8734.51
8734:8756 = 8734.51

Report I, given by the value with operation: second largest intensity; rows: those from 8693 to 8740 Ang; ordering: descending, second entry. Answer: 9.63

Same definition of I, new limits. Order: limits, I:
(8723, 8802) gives 9.95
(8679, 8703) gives 9.35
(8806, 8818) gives 9.45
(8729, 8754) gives 9.53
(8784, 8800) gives 9.51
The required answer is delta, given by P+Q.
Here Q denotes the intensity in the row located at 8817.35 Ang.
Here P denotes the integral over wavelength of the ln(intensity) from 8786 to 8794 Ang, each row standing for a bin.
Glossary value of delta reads 27.1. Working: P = 17.8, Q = 9.29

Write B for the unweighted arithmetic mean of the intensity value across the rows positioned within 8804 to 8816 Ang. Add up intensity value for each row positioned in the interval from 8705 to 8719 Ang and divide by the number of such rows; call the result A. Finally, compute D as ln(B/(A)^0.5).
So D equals 1.092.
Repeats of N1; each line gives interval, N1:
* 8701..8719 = 8718.43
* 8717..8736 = 8734.51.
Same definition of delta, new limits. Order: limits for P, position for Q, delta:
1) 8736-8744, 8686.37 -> 26.8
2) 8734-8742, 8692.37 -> 26.0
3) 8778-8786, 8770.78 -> 27.4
